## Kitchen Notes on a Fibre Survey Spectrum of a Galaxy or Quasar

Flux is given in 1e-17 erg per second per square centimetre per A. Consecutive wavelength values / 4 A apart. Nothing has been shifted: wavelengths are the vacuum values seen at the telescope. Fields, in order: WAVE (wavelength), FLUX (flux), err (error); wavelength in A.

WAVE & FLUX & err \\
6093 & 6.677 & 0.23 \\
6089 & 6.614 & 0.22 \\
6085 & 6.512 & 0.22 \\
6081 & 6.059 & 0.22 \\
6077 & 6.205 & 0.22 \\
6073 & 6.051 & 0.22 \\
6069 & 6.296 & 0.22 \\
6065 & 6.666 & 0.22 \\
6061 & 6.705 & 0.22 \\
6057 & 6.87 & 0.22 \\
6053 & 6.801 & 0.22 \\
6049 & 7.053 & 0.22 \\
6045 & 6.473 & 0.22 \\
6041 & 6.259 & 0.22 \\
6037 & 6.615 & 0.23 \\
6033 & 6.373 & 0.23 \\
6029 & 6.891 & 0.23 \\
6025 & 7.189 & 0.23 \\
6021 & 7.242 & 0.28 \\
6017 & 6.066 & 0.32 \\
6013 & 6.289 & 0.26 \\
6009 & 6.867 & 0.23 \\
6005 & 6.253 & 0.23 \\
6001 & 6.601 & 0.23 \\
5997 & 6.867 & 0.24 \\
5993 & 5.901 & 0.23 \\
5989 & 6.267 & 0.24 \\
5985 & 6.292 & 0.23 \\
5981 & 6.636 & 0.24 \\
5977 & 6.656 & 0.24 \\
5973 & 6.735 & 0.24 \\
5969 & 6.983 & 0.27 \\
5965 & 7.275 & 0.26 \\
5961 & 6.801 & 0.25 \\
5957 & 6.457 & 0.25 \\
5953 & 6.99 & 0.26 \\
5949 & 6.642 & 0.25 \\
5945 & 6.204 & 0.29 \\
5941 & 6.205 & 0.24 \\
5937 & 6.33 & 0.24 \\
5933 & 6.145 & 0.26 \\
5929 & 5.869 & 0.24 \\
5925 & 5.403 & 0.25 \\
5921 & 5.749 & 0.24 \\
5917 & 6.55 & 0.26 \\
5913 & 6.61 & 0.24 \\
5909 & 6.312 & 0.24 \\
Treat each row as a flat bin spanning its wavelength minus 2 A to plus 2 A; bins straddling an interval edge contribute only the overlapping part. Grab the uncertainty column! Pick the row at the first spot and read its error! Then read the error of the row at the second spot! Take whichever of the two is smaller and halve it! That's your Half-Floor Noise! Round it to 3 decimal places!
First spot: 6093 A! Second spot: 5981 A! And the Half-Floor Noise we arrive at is 0.115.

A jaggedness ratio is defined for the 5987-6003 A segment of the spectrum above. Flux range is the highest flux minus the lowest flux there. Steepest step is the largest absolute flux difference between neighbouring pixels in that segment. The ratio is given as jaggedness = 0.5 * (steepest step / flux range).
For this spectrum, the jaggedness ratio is 0.50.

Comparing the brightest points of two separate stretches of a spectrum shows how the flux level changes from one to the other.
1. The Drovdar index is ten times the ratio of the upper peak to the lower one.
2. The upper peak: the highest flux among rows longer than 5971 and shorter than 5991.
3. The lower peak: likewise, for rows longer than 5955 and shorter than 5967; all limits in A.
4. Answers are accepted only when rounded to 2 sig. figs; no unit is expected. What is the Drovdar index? 9.3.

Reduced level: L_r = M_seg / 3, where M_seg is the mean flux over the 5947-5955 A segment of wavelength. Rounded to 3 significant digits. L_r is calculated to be 2.27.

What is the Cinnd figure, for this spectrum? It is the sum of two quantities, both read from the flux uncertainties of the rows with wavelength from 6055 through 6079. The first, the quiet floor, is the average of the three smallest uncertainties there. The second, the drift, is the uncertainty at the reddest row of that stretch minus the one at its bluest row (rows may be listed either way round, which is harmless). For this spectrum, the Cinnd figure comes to 0.220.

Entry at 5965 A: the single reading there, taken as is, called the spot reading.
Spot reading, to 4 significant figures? 7.275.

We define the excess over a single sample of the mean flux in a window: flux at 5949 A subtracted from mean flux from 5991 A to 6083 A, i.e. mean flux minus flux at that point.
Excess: -0.1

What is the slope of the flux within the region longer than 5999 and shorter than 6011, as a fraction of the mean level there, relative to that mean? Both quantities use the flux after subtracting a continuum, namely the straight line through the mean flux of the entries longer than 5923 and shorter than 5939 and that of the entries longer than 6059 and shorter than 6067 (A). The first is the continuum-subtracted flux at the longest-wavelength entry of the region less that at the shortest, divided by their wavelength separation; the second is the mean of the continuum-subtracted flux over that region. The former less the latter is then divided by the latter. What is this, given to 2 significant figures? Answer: -0.87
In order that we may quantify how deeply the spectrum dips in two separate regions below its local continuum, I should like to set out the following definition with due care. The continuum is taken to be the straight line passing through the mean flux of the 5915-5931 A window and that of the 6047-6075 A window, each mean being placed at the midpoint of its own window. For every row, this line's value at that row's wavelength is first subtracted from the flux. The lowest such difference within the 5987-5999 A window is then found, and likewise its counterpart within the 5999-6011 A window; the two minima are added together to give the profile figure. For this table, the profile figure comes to -0.45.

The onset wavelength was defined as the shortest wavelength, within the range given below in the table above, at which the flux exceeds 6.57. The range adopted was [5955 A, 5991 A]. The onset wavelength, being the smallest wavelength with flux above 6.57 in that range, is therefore 5961 A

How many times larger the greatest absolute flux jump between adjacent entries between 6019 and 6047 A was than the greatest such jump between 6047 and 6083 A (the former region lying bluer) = 1.40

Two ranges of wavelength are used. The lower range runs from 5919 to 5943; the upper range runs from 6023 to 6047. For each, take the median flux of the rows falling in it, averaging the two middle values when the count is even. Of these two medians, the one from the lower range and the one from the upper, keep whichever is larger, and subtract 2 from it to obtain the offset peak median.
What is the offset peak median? 4.54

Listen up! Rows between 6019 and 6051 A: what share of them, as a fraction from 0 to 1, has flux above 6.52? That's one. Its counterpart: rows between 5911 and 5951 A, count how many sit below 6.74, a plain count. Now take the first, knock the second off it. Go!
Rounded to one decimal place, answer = -9.4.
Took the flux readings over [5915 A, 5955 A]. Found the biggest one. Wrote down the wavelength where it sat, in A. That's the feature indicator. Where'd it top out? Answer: 5953 A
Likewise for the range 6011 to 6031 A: 6021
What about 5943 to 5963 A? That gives 5953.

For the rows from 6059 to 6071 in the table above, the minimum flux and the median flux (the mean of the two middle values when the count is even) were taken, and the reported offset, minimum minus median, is -0.4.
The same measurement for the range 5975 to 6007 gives -0.5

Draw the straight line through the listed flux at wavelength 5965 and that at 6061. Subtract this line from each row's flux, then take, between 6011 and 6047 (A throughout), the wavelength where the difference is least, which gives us 6017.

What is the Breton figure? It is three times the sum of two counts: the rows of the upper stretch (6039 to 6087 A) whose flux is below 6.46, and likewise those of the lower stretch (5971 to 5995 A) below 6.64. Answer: 27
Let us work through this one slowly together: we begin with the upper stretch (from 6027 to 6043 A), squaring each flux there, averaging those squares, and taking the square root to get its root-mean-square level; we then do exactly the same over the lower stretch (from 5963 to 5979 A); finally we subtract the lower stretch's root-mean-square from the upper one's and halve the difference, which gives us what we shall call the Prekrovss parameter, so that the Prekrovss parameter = -0.19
